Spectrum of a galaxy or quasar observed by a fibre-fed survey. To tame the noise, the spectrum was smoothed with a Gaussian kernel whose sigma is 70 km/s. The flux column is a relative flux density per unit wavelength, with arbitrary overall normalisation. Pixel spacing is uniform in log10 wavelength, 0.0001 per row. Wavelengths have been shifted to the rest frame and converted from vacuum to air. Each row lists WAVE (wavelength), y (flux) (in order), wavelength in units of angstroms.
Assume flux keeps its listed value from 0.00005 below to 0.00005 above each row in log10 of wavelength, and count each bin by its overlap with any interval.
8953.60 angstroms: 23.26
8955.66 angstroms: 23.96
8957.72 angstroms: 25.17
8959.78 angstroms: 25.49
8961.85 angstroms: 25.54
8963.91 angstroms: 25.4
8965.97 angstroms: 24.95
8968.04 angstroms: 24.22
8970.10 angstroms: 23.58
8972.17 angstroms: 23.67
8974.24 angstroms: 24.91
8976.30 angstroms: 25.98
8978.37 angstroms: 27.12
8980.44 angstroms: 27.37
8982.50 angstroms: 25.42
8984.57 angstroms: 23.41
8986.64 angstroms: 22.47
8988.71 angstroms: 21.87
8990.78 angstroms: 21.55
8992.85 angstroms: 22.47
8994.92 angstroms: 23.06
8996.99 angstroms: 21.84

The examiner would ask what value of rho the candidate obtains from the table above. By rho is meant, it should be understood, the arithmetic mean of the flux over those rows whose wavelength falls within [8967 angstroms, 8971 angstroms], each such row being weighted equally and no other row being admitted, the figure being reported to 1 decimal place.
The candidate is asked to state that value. 23.9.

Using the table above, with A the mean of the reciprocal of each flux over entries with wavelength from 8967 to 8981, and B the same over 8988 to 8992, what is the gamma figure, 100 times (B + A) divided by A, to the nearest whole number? 216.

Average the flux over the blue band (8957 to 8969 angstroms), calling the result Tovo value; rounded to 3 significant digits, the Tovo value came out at 25.1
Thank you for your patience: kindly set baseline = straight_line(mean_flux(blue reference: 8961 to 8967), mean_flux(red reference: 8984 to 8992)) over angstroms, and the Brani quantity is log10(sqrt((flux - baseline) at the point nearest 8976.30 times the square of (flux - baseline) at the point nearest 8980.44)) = 0.79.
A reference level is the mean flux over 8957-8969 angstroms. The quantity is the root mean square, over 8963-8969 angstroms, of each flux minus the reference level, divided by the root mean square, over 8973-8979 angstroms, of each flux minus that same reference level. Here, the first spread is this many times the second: 0.44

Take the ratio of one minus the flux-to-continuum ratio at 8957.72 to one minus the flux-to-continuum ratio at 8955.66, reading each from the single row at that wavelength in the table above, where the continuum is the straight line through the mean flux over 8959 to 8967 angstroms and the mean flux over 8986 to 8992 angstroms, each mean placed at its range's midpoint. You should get 0.4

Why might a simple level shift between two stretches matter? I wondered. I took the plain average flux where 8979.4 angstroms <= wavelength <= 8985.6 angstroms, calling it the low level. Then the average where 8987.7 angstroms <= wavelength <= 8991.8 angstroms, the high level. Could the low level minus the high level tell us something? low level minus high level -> 3.7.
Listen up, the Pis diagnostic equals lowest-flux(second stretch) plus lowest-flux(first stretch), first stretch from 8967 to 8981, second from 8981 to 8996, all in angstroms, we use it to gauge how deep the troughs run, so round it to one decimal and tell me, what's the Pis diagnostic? 45.1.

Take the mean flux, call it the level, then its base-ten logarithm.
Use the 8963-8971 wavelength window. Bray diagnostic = 1.390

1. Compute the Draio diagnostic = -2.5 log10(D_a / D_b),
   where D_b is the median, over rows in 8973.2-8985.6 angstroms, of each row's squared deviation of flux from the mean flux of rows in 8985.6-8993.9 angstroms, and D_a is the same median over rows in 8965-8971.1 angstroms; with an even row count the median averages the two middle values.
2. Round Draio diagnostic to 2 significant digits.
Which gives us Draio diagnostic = 1.2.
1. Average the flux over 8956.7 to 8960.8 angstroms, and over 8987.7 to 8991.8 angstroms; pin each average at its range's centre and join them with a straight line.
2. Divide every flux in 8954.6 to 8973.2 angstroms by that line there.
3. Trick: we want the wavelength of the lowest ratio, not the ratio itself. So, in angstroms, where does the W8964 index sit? 8955.66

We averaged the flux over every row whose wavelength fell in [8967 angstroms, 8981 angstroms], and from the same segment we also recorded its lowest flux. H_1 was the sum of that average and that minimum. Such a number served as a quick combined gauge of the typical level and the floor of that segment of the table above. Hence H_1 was 48.8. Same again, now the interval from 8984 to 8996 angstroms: 44.0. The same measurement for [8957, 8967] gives 50.3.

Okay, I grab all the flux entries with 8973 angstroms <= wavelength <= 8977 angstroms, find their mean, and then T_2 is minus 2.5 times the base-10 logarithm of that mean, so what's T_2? -3.51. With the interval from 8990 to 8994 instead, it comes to -3.36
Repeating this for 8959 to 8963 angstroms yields -3.52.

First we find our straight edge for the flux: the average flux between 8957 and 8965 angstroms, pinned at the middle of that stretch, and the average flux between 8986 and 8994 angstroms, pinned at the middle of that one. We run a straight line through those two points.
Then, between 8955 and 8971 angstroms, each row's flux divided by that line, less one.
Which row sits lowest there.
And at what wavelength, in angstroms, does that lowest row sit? 8955.66 angstroms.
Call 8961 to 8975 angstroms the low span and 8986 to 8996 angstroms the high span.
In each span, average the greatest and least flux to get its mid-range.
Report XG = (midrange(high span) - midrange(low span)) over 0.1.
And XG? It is -23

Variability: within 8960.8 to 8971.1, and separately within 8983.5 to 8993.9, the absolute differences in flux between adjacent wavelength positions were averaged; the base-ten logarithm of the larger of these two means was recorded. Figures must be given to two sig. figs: -0.16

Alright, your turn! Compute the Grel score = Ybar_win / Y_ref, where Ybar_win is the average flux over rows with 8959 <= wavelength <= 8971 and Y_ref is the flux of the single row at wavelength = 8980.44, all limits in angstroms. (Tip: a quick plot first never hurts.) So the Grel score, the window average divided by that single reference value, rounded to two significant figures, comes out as 0.91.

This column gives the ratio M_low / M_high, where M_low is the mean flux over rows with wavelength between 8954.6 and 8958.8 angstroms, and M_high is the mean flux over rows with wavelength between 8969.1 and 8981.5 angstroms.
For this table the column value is 0.97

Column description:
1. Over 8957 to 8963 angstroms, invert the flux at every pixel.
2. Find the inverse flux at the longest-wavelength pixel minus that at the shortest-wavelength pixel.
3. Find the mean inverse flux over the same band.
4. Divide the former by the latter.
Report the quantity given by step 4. -0.01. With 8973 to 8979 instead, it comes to -0.08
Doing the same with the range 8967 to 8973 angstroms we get 0.02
